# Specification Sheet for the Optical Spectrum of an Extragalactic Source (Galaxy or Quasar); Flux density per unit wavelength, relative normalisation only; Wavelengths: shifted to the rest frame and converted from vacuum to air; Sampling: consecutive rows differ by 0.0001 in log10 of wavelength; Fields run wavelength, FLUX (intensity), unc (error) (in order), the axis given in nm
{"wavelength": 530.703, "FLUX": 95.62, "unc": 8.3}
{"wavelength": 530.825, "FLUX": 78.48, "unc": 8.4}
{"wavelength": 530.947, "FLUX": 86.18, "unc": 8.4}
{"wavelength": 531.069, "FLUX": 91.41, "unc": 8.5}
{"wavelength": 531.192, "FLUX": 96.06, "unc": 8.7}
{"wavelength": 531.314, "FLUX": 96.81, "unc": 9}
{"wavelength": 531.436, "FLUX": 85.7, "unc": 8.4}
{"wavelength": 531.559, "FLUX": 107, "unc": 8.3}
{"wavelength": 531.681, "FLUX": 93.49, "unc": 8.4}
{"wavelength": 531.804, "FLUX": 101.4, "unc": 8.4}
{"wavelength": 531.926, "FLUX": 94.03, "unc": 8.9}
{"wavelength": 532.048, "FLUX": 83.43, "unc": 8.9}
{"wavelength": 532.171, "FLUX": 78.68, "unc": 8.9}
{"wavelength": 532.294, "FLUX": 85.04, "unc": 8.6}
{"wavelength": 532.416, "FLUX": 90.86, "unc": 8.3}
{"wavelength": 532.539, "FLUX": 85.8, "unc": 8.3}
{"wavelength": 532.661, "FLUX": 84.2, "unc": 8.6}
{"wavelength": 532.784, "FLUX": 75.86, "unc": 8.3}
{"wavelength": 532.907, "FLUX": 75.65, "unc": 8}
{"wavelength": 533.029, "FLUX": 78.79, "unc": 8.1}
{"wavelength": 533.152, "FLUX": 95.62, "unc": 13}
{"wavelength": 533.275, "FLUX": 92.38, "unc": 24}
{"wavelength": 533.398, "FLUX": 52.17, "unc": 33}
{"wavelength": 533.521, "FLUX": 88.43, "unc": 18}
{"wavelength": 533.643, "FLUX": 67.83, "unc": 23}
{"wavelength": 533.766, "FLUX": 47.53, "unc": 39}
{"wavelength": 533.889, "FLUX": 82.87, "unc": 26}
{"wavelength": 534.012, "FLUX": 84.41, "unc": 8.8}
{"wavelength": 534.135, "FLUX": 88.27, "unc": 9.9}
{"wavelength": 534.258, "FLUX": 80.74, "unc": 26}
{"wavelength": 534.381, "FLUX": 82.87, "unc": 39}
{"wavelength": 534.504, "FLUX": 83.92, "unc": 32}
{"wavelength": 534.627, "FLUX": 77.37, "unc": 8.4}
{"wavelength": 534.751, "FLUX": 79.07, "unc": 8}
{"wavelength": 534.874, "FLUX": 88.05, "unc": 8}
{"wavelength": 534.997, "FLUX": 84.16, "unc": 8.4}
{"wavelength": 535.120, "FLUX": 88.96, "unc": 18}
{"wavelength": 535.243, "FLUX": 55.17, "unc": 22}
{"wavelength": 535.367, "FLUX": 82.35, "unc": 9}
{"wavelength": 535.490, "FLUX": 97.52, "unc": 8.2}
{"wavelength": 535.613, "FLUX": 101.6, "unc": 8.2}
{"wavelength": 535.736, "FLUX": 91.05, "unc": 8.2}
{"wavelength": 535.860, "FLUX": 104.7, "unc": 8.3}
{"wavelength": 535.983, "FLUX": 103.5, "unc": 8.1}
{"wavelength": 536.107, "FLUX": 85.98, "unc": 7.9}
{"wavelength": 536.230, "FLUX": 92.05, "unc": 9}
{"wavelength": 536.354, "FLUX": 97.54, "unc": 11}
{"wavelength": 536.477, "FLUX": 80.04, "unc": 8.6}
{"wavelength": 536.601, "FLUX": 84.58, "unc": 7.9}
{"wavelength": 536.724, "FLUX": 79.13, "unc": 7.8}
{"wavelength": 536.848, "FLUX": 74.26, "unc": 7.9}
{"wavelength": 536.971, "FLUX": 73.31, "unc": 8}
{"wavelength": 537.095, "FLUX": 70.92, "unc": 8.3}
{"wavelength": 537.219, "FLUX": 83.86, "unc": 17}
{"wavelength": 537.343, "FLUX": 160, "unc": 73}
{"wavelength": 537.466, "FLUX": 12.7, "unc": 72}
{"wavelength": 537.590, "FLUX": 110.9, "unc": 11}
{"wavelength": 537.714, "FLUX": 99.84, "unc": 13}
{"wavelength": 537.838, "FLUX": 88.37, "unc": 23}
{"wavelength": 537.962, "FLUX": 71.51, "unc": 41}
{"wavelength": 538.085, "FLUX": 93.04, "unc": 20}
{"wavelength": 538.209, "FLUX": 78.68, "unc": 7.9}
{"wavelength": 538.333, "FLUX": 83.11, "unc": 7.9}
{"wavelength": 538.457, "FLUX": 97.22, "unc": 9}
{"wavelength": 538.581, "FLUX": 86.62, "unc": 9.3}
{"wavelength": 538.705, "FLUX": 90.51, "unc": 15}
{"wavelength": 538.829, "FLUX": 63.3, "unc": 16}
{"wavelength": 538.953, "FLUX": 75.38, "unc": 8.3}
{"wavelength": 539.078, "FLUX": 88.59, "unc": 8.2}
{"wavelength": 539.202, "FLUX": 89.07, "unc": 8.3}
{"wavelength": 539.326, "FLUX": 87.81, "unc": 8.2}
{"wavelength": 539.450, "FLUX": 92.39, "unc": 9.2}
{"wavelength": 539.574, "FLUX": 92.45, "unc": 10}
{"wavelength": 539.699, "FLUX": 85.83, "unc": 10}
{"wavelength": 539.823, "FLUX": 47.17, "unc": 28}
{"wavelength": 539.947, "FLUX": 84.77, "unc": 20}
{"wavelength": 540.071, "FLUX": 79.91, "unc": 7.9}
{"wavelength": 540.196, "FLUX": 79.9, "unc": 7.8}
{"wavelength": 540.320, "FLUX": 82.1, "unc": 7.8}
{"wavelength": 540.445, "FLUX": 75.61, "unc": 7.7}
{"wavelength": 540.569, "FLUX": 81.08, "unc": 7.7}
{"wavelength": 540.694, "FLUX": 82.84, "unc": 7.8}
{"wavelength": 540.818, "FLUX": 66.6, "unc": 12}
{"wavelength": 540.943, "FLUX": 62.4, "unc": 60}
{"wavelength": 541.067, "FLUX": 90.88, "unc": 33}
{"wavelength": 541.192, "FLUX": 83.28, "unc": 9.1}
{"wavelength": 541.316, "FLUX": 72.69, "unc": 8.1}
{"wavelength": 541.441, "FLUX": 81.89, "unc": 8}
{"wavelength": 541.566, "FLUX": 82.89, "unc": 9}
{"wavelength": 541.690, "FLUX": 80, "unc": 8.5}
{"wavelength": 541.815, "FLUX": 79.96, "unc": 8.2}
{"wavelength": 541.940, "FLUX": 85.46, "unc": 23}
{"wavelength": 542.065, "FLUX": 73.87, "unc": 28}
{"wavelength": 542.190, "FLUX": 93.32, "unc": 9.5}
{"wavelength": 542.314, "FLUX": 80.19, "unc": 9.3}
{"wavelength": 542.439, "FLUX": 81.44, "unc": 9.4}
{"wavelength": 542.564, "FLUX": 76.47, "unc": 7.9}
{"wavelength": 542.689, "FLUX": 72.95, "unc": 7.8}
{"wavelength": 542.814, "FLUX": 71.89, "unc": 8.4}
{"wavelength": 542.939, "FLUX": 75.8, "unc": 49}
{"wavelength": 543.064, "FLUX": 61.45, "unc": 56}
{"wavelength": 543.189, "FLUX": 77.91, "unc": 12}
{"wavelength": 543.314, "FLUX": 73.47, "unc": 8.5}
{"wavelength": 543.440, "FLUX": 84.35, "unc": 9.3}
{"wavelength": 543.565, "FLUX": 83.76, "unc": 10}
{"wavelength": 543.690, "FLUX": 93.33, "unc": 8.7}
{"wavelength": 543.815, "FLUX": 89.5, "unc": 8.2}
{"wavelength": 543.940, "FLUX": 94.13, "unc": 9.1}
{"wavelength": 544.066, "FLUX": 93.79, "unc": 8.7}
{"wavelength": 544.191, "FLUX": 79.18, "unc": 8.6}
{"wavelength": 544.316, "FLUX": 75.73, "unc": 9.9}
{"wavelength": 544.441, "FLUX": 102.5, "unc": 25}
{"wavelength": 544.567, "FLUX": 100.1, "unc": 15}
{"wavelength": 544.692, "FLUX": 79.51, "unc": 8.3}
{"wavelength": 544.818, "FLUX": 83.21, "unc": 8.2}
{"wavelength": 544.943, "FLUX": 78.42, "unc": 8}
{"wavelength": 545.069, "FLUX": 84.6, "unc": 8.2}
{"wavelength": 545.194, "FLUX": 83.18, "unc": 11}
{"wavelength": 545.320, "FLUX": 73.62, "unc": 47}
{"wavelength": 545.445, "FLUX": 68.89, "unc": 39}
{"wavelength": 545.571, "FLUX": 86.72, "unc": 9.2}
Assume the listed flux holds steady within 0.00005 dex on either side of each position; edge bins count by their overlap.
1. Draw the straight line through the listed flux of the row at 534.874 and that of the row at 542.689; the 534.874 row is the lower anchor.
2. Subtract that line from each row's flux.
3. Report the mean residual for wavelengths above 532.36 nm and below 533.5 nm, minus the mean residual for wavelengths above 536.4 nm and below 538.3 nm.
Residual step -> -11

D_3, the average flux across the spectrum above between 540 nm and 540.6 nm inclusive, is 79.7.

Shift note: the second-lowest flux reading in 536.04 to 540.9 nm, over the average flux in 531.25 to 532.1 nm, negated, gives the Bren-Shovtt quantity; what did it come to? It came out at -0.50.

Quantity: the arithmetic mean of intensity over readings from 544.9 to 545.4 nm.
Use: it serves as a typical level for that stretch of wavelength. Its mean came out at 80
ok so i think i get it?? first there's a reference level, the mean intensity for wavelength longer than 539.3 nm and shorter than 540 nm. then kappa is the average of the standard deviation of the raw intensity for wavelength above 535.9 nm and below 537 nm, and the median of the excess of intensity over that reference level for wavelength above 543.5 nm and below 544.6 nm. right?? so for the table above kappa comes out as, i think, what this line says 11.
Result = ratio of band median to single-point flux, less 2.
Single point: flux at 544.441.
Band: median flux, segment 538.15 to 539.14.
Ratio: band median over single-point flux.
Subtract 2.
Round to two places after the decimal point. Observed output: -1.17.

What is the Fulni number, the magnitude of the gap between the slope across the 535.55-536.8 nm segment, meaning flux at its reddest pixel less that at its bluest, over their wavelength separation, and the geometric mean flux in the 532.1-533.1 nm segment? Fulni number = 102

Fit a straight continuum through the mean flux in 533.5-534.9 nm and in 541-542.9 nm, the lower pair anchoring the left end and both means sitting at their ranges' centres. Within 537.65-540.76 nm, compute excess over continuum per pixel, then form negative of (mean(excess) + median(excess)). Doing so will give -8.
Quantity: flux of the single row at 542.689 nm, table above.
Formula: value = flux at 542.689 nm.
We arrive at 72.95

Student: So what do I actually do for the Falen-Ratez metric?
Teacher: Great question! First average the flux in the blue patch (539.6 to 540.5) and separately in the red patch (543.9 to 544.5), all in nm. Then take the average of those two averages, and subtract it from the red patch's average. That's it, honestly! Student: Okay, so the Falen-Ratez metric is 6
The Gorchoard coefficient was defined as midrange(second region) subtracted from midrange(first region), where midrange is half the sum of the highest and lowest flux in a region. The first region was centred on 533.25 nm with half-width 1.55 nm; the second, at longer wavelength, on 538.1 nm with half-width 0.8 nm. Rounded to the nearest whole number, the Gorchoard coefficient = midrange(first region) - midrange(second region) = -12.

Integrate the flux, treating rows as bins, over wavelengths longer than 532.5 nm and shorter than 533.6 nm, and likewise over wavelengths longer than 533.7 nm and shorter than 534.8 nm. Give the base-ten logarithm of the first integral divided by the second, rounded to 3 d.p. 0.012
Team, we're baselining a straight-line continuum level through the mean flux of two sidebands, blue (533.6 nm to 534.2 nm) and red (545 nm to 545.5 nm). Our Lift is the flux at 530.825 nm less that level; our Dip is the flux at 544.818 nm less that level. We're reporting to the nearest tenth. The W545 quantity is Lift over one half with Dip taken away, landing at -1.0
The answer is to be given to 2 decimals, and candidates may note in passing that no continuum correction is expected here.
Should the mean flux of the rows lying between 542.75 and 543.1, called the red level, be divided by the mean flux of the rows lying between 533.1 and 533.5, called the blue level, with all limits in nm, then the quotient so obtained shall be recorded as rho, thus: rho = 0.87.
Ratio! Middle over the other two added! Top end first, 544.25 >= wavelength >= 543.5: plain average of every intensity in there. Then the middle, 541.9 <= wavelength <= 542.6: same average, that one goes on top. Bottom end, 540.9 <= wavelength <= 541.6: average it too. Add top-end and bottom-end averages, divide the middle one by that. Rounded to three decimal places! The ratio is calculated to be 0.487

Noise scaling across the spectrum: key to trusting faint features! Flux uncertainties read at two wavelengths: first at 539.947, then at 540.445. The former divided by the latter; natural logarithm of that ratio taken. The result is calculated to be 0.95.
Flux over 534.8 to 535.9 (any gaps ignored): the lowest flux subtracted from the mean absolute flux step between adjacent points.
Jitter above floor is -41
